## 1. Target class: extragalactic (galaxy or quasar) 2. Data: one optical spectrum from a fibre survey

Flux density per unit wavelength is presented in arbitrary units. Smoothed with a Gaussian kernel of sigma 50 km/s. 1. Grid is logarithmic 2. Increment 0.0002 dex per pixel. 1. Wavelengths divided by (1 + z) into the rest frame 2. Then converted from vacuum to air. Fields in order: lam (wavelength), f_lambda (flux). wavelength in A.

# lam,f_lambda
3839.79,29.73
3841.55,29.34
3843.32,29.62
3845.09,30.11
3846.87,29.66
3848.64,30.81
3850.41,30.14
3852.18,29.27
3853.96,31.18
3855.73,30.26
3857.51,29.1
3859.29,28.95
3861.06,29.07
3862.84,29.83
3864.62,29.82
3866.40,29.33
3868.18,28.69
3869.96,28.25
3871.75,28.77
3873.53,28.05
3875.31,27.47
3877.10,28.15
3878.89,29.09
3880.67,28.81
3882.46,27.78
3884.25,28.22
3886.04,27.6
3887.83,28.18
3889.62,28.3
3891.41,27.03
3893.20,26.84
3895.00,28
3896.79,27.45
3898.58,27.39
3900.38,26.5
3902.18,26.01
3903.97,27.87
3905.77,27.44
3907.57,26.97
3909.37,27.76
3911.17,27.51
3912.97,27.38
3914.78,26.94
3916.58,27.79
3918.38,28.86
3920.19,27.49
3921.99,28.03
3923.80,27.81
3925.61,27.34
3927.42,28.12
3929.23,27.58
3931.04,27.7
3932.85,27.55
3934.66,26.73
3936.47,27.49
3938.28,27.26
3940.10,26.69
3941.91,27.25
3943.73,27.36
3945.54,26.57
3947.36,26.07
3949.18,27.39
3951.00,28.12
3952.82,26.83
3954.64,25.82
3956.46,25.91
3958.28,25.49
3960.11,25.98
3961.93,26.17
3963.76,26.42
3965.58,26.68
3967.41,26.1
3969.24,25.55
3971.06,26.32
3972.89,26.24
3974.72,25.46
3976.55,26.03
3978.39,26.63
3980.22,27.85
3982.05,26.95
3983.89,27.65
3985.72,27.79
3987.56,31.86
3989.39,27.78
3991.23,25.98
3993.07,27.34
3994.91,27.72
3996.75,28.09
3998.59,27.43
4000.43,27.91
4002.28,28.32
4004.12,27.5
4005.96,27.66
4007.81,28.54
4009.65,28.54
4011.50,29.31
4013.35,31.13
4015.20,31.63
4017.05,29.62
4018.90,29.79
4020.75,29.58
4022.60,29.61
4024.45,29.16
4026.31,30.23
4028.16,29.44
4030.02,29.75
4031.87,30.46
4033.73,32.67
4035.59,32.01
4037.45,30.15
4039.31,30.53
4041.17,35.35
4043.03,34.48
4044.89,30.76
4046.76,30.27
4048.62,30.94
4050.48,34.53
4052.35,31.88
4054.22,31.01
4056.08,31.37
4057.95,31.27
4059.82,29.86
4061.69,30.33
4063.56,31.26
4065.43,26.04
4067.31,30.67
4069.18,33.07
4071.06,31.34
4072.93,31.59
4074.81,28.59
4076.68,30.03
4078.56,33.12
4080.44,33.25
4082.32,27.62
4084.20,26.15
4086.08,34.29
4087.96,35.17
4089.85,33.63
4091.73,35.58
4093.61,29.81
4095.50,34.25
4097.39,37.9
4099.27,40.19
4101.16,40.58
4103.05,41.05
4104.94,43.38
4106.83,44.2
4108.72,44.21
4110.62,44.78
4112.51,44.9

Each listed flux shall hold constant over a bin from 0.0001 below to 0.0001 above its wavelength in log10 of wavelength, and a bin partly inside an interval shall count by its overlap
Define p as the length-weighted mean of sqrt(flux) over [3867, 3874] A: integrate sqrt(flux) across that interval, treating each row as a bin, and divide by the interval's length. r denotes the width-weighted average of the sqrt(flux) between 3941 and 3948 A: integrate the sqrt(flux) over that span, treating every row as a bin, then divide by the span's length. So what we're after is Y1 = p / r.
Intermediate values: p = 5.34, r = 5.18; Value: 1.03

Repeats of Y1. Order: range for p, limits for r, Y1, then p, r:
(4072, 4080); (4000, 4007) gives 1.05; 5.56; 5.27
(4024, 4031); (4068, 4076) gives 0.98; 5.45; 5.58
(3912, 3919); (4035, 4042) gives 0.93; 5.26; 5.65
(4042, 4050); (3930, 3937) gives 1.08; 5.64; 5.23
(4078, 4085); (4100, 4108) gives 0.84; 5.46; 6.50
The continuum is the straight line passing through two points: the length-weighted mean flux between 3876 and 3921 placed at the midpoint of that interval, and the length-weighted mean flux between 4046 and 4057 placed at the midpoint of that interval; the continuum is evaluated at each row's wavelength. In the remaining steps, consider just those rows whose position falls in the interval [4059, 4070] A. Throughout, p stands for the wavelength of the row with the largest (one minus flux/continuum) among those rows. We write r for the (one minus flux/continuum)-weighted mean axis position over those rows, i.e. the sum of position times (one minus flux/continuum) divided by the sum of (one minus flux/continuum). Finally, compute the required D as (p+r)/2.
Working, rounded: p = 4065.43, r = 4063.6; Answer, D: 4064.5 A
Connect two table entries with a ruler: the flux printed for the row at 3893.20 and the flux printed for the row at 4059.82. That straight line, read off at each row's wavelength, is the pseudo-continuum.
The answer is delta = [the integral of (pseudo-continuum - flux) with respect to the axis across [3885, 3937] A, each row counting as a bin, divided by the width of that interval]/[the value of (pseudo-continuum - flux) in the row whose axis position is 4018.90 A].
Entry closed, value 0.51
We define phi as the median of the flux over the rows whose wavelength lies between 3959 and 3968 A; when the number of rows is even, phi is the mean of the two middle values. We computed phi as 26.2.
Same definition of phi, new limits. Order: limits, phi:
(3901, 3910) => 27.4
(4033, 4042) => 32.0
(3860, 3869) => 29.3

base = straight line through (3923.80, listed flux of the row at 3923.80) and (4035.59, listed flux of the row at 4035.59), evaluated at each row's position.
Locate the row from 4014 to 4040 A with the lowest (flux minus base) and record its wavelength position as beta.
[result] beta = 4024.45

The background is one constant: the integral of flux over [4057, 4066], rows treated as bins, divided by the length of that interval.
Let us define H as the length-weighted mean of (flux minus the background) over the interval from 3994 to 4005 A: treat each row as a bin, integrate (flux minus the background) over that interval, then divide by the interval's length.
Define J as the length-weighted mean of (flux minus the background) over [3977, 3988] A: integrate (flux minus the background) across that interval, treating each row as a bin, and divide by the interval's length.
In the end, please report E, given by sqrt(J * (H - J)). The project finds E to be 0.3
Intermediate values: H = -2.08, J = -2.03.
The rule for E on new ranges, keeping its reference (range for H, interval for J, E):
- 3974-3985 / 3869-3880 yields 1.5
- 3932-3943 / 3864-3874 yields 1.3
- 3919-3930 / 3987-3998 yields 0.7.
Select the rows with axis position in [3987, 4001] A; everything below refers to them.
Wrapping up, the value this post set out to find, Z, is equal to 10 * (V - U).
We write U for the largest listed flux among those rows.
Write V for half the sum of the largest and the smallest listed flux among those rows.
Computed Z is -29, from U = 31.86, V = 28.9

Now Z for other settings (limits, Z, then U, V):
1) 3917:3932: -8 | 28.86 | 28.1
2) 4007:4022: -15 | 31.63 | 30.1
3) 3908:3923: -10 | 28.86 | 27.9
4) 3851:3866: -11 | 31.18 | 30.1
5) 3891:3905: -10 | 28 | 27.0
